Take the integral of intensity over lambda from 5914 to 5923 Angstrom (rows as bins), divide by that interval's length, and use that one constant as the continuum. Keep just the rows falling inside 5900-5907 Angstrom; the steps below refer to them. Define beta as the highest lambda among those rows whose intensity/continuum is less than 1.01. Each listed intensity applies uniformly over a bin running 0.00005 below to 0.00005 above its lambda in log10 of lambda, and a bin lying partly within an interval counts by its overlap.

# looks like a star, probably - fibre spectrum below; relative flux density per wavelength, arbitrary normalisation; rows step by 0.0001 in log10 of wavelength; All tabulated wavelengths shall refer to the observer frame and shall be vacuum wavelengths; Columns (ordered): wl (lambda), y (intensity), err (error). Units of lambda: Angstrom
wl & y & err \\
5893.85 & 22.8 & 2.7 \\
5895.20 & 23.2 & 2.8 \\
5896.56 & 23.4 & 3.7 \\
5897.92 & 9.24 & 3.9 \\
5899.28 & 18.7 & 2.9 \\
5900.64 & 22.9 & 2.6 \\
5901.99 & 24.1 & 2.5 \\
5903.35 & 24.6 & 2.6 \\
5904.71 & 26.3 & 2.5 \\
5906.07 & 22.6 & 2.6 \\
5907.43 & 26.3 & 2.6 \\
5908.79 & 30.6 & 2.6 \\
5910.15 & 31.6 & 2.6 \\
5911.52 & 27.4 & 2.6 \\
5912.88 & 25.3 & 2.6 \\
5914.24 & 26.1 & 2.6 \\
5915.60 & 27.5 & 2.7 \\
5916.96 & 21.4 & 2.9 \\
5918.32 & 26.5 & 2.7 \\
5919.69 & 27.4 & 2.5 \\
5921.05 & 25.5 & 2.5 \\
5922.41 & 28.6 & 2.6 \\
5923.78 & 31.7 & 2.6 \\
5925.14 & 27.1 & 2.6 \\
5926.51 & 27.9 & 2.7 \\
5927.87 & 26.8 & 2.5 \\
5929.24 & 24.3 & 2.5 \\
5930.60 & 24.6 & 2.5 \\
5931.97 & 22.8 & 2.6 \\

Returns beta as 5906.07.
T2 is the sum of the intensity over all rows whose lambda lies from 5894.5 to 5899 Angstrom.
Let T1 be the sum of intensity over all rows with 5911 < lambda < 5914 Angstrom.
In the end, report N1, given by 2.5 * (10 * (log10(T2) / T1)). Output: 0.83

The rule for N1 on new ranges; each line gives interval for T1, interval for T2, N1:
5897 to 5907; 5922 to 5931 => 0.38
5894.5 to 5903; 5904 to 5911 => 0.44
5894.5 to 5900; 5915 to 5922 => 0.71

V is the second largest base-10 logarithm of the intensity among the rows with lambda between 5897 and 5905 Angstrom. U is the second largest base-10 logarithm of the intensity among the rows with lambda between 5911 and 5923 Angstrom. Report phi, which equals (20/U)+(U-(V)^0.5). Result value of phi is 14.2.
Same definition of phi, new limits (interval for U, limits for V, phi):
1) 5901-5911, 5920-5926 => 13.7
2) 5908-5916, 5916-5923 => 13.7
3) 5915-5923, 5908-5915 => 14.1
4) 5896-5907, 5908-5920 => 14.6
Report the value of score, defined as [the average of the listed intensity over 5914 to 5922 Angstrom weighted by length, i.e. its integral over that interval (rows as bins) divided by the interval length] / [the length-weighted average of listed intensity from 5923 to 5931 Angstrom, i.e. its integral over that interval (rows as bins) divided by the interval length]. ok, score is 0.95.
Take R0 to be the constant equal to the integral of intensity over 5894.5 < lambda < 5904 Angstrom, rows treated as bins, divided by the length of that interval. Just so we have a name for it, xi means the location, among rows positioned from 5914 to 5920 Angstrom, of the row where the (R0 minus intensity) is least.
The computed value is 5915.60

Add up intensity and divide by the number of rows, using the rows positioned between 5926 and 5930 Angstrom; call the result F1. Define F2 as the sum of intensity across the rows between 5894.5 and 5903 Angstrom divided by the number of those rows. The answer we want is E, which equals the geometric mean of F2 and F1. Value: 23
